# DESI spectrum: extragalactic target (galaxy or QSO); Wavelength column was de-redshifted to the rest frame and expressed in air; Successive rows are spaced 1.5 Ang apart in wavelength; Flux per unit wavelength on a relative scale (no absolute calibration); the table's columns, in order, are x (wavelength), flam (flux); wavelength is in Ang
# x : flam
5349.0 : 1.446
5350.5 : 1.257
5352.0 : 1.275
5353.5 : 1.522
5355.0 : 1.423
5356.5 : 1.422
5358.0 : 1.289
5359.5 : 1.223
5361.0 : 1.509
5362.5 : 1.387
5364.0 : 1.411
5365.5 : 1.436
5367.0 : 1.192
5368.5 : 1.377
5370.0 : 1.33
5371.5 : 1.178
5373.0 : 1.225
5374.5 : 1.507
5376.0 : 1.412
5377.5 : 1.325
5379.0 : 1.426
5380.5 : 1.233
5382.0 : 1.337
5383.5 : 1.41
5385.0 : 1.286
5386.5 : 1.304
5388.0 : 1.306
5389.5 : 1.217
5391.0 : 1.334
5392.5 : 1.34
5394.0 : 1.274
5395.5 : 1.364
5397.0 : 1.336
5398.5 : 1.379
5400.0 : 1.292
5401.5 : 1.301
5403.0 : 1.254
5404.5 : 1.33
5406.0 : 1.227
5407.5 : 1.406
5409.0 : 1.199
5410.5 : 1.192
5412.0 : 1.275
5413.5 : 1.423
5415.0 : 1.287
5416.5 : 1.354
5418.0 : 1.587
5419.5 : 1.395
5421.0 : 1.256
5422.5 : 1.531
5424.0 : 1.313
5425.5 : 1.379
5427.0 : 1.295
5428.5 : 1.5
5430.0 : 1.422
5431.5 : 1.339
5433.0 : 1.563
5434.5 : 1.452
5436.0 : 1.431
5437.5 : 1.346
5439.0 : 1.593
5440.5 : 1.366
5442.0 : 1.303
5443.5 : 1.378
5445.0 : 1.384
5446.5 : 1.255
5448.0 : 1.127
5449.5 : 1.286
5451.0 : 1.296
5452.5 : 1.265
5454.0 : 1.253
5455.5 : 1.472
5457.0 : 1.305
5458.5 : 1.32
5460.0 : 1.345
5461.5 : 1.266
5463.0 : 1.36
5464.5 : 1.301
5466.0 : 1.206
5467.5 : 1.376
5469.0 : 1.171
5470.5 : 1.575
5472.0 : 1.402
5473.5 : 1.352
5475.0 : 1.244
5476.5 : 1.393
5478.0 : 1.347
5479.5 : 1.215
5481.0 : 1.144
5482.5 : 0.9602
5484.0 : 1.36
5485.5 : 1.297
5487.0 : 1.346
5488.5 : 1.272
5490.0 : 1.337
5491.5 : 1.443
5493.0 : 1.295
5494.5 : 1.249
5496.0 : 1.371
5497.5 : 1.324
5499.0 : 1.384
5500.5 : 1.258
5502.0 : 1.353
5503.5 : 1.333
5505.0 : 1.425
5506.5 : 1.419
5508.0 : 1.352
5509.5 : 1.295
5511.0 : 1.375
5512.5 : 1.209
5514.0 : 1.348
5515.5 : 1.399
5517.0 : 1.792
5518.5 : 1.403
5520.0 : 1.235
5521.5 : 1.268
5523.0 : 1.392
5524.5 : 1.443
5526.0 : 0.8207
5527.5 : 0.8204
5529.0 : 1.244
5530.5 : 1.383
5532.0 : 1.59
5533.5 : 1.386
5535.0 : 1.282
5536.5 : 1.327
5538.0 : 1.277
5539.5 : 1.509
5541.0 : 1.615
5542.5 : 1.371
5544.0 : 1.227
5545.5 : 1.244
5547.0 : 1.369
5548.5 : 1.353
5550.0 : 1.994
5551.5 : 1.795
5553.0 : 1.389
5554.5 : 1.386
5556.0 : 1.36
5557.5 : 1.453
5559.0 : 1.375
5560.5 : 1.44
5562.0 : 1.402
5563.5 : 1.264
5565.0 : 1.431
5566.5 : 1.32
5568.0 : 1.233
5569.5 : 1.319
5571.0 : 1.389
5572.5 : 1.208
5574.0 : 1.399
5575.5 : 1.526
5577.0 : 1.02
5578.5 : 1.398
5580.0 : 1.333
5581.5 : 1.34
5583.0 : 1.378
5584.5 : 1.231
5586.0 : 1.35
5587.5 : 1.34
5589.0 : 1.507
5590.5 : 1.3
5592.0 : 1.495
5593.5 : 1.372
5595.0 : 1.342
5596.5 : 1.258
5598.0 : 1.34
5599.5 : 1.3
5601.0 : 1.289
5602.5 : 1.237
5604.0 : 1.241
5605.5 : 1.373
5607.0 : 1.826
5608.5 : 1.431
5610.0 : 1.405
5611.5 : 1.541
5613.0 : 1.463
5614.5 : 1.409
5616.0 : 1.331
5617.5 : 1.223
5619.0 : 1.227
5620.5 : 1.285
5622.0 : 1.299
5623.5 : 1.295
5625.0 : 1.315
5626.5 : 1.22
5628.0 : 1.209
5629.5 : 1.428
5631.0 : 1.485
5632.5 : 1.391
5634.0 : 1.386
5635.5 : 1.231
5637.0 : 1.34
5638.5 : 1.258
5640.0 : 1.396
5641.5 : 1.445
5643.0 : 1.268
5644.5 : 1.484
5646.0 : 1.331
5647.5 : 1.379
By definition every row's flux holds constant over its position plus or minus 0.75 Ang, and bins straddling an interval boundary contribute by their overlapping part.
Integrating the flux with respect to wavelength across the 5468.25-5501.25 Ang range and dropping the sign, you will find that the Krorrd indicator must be 43.1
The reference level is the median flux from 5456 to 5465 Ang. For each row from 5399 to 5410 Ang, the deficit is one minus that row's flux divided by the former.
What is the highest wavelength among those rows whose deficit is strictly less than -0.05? 5407.5 Ang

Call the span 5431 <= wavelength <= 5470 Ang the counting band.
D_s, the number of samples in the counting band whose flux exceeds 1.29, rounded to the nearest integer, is 18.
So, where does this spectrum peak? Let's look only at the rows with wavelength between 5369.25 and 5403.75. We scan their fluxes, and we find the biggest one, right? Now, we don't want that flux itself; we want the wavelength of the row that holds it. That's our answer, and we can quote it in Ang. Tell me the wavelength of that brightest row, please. 5374.5 Ang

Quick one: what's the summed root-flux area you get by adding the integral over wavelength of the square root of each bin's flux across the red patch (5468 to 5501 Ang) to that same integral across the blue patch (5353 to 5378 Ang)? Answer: 67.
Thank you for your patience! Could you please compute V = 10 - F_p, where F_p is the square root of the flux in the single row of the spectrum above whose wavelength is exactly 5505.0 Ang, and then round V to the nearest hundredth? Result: 8.81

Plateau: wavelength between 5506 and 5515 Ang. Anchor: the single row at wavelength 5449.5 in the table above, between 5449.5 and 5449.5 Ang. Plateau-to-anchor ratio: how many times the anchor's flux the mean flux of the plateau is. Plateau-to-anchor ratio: 1.04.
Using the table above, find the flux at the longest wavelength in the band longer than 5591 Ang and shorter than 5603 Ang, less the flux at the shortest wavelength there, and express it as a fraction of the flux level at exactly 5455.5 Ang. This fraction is -0.18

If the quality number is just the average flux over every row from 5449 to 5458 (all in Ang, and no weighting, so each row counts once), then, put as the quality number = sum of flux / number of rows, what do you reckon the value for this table 1.31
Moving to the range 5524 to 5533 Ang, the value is 1.22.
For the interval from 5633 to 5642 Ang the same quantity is 1.34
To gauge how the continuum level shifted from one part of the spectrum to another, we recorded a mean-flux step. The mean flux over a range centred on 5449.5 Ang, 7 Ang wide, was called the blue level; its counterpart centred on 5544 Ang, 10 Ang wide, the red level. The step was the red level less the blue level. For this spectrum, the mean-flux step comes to 0.14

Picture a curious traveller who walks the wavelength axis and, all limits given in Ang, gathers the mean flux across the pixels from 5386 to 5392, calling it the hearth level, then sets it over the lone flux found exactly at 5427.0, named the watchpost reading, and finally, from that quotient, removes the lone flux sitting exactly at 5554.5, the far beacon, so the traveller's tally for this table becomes -0.39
